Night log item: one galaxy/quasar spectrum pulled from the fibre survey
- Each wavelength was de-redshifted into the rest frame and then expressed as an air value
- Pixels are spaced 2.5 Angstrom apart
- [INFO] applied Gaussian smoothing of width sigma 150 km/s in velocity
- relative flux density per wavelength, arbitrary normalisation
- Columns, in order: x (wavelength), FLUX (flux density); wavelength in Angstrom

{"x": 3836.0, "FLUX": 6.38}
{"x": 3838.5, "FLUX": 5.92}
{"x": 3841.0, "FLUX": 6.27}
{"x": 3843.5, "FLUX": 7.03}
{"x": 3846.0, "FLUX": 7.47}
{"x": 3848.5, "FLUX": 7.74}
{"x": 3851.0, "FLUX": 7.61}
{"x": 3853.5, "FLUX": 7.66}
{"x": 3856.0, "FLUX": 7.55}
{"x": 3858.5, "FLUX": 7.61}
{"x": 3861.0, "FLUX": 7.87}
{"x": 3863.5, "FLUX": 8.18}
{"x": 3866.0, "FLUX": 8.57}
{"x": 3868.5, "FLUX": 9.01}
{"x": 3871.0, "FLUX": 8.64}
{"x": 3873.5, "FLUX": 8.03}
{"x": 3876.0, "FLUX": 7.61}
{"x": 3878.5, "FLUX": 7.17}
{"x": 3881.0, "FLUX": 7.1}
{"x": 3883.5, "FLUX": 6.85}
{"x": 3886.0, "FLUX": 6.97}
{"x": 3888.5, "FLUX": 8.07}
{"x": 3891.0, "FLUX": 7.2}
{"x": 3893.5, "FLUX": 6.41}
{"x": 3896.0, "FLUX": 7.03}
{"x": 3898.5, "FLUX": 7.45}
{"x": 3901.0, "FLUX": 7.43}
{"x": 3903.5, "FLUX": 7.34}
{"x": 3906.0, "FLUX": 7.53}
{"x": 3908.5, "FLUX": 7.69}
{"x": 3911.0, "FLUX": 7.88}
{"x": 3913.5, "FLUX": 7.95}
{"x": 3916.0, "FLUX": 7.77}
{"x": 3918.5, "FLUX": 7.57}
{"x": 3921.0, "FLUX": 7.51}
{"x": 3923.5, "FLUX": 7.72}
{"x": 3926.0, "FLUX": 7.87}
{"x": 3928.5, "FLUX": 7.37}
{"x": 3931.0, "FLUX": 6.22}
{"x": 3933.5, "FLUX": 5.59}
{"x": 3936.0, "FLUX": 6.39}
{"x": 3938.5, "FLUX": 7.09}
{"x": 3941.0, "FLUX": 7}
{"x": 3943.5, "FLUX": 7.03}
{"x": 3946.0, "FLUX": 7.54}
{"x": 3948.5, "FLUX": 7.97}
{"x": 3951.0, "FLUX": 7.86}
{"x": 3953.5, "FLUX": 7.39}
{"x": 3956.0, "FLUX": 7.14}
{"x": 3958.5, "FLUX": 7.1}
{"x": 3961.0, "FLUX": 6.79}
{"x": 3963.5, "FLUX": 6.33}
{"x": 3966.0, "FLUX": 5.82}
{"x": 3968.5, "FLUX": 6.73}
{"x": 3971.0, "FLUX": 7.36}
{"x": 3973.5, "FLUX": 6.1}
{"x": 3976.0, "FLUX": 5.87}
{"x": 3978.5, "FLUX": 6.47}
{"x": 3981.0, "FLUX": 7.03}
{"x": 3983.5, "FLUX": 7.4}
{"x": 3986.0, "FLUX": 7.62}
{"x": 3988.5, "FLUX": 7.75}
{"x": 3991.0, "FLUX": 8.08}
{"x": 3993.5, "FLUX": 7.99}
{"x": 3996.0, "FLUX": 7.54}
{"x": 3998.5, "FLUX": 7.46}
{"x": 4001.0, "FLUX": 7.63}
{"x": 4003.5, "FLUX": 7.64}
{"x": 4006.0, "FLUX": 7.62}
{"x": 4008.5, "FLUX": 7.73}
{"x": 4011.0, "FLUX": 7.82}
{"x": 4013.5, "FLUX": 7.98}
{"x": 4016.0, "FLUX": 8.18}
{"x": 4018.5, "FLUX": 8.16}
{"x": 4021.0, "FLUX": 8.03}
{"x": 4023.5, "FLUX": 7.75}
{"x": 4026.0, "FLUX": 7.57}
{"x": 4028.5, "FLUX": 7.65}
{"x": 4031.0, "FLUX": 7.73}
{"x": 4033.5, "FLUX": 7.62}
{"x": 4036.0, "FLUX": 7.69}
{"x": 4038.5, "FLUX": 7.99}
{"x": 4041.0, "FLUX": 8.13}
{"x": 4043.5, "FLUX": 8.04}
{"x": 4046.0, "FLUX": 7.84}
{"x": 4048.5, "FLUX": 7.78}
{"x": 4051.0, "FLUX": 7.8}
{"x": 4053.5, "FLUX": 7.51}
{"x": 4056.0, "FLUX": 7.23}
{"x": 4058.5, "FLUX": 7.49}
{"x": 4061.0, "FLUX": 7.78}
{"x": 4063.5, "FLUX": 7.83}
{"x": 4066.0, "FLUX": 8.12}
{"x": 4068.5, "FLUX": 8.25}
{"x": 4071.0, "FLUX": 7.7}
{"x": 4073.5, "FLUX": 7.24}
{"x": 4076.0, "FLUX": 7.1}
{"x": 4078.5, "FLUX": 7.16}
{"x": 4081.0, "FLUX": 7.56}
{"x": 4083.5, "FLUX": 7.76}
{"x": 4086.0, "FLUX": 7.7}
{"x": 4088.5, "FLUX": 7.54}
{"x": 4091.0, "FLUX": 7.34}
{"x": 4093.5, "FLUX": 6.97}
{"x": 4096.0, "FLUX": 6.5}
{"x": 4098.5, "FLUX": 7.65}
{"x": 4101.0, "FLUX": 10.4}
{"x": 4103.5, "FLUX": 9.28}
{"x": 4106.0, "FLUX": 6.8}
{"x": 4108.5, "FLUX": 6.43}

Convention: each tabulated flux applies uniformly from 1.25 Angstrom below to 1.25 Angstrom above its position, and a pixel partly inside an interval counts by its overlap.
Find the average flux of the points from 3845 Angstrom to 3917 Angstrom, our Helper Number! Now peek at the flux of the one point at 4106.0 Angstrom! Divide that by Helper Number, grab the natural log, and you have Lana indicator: -0.12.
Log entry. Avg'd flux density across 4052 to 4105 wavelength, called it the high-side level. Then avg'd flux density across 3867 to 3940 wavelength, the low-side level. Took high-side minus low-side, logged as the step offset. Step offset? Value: 0.32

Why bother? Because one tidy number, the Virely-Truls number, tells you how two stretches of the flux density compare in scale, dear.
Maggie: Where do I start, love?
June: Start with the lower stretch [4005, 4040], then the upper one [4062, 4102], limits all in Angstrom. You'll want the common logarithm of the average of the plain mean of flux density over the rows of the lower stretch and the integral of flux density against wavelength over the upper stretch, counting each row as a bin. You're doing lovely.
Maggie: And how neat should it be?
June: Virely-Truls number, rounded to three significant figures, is 2.20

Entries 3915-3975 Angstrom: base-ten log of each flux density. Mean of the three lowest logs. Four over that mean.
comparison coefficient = 5.22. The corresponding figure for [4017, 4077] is 4.67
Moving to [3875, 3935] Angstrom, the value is 5.11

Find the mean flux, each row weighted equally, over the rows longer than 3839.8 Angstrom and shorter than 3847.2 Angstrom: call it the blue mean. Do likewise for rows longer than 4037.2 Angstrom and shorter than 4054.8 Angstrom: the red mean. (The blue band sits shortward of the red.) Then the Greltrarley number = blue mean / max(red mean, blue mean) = 0.88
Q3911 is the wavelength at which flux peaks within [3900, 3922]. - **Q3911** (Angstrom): 3913.5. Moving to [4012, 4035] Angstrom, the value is 4016.0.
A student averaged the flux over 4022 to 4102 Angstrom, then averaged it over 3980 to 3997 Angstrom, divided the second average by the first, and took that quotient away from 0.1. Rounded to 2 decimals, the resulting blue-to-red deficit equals -0.89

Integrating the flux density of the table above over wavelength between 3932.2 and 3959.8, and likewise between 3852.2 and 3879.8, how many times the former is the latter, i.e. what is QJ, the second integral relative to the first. 1.13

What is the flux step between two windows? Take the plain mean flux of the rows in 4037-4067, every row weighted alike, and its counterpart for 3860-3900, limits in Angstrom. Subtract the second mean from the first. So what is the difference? 0.16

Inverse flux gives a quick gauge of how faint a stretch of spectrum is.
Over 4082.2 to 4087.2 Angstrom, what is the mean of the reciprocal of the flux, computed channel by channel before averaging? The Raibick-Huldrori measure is 0.129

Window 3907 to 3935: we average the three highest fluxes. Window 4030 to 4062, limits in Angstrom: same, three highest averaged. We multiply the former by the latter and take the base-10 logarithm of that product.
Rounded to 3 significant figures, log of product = 1.80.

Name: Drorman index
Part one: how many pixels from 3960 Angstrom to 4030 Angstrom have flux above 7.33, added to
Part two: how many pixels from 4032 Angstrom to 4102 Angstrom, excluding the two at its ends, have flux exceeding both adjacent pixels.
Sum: 24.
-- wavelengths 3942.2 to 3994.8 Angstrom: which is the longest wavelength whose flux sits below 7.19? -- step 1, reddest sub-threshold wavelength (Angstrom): 3981.0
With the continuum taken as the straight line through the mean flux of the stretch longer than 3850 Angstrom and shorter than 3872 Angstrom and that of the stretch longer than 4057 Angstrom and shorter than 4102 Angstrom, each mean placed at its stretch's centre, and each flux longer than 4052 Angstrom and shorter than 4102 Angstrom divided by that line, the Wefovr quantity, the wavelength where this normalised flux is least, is 4096.0 Angstrom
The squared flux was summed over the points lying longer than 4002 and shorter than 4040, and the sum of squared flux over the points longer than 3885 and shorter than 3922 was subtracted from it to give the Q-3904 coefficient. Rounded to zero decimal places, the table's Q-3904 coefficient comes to 80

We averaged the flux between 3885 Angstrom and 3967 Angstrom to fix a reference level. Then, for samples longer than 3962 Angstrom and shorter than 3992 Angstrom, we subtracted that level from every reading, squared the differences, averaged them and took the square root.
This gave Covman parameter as 0.81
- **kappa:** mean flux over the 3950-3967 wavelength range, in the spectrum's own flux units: 6.92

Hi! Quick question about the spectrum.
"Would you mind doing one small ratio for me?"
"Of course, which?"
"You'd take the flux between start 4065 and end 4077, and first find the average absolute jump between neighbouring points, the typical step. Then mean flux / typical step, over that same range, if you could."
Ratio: 24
